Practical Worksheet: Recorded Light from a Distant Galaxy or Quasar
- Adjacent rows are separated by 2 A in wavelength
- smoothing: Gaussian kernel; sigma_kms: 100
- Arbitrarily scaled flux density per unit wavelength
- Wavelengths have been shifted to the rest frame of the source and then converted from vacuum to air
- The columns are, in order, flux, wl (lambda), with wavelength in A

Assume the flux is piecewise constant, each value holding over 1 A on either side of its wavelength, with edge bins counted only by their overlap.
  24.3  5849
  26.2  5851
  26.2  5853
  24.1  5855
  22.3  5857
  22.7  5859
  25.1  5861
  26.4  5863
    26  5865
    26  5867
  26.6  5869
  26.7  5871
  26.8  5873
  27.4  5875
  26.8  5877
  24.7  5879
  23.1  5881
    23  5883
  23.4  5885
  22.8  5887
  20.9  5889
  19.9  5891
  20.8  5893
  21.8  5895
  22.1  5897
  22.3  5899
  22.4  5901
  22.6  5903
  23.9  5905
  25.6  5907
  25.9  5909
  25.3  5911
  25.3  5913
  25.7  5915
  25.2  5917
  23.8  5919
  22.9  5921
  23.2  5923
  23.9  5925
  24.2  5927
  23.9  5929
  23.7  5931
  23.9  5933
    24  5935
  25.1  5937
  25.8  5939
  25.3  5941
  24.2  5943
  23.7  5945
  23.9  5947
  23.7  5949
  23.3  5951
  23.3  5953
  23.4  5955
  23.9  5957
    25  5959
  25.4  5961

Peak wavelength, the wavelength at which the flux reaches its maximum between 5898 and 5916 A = 5909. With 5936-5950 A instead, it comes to 5939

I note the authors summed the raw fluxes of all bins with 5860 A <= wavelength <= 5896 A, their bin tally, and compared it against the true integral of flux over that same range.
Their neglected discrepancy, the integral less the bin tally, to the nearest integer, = 438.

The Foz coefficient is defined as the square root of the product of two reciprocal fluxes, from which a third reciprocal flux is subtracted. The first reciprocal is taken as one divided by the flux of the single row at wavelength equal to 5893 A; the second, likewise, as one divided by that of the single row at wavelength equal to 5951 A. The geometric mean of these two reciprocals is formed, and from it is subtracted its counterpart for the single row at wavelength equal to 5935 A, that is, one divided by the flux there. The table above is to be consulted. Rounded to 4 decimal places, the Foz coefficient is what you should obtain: 0.0038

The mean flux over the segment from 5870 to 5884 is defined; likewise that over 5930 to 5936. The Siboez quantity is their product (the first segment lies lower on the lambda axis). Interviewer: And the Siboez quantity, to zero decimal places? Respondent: 609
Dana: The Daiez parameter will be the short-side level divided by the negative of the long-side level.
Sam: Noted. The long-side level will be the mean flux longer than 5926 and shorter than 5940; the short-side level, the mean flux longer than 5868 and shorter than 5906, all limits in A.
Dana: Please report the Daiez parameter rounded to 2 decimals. -0.97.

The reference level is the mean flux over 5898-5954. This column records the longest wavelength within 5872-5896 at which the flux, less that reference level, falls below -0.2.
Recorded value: 5895 A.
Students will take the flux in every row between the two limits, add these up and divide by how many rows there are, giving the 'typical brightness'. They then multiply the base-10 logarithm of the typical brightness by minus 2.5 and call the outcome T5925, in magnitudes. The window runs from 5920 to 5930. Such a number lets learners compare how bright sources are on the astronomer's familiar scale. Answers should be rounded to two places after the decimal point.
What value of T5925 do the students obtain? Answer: -3.43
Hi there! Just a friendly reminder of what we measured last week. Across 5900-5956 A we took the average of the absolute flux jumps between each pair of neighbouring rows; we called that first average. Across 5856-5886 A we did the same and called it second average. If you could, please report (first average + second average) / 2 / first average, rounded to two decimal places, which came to 1.23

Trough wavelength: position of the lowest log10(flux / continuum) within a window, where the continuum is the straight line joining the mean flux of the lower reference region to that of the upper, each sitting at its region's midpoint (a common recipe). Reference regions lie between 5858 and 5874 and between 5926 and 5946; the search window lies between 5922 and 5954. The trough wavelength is 5923 A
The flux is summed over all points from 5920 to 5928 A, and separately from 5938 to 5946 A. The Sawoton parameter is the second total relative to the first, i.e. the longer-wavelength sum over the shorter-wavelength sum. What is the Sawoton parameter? 1.05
